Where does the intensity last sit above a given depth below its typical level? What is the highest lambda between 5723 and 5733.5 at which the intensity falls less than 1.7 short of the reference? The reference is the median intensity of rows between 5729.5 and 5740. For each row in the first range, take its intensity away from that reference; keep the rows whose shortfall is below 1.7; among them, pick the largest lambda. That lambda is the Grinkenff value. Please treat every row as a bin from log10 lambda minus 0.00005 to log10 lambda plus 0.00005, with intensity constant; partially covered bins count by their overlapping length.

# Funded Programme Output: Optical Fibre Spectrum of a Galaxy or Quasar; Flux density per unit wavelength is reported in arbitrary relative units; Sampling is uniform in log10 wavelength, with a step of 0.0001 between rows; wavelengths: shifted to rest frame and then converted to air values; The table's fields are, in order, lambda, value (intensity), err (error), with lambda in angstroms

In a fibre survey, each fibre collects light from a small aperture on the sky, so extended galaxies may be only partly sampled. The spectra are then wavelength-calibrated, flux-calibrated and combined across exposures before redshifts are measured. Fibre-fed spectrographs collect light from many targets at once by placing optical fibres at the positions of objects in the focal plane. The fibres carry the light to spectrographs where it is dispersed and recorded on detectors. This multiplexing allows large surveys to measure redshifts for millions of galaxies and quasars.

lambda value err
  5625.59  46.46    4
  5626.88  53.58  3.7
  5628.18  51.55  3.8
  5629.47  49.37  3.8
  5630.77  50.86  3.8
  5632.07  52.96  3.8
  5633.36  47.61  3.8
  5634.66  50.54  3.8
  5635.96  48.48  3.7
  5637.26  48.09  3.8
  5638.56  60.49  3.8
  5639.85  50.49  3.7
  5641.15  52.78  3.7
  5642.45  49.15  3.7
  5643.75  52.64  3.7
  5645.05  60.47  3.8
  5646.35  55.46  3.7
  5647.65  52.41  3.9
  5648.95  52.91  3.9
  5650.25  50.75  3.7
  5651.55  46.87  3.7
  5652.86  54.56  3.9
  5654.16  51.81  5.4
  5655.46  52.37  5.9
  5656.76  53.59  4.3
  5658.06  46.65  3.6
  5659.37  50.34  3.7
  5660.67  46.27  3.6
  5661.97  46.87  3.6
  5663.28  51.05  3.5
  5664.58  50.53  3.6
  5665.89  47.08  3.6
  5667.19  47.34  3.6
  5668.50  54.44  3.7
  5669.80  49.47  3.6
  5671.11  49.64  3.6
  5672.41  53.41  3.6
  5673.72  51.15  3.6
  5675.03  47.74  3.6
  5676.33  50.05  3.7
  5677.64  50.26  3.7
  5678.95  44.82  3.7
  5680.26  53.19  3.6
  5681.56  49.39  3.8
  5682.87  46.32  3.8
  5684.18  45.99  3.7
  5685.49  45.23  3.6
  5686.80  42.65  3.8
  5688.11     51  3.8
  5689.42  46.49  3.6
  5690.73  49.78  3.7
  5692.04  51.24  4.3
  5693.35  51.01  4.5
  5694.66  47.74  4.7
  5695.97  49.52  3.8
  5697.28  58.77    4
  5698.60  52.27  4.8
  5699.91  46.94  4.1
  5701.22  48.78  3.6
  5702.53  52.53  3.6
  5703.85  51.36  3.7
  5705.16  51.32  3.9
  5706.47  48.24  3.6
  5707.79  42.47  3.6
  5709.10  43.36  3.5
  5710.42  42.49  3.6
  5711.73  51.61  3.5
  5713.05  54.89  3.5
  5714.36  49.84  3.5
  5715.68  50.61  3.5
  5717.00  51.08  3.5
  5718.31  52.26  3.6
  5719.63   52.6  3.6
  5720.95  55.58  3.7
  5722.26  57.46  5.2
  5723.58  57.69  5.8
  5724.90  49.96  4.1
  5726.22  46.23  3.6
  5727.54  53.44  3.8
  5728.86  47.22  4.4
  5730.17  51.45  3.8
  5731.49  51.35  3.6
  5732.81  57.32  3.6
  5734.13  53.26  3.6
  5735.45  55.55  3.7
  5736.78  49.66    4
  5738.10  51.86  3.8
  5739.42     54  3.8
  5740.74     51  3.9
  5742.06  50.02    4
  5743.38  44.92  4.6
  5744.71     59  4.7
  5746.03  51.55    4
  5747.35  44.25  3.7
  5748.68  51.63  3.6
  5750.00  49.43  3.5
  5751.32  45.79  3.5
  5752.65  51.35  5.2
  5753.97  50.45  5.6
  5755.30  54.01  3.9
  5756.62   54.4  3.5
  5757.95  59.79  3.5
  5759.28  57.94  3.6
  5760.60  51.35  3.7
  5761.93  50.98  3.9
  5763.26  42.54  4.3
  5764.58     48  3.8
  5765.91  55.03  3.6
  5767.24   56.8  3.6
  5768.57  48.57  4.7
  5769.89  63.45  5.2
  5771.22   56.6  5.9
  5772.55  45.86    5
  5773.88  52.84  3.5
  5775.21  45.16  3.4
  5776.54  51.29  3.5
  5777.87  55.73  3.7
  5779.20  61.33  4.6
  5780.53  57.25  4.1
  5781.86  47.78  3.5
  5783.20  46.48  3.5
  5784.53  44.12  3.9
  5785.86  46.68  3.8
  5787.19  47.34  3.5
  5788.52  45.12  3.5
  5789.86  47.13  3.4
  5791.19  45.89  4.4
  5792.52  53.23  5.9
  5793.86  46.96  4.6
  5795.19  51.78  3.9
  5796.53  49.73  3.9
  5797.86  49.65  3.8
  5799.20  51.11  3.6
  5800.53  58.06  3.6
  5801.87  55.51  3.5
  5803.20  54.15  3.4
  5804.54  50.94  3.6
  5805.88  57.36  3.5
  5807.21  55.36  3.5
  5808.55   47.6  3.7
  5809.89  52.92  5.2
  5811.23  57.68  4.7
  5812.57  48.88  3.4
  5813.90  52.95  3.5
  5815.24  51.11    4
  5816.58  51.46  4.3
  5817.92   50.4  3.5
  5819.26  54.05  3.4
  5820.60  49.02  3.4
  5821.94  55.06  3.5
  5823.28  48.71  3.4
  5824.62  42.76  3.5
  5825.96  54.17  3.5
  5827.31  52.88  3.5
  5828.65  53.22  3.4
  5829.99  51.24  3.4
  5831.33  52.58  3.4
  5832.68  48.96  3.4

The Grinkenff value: 5732.81 angstroms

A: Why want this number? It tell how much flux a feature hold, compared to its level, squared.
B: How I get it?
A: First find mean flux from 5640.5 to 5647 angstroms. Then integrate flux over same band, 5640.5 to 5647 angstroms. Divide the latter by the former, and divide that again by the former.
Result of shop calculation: 0.120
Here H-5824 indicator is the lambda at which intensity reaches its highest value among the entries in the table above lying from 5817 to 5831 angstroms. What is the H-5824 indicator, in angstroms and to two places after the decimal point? 5821.94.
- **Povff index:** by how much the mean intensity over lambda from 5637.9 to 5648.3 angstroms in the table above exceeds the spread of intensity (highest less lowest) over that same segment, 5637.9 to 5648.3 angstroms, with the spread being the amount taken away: 43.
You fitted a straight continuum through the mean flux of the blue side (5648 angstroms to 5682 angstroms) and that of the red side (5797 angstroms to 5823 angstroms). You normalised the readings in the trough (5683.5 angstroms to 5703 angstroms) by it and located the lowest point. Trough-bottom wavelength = 5686.80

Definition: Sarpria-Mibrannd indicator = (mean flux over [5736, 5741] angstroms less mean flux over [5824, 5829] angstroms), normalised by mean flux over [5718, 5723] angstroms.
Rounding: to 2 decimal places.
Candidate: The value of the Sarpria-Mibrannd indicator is 0.02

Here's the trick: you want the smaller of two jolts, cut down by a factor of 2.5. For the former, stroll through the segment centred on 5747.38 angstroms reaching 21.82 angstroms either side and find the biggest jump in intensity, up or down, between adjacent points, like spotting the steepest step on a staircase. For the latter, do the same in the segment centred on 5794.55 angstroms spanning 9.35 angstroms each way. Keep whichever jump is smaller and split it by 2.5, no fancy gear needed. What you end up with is 2.9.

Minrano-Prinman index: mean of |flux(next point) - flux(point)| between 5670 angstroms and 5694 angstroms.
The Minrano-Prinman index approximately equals 3.19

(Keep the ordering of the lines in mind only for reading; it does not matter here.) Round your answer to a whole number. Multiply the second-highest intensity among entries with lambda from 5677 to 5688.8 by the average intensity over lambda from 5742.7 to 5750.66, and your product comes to 2557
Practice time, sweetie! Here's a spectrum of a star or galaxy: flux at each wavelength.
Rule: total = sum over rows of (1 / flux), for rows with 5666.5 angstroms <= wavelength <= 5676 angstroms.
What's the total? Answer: 0.139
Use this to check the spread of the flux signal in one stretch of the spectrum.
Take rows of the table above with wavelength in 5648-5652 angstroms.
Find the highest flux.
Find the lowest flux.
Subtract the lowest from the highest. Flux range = 6.0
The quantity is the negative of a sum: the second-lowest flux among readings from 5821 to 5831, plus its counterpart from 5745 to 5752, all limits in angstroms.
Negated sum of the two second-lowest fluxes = -94.5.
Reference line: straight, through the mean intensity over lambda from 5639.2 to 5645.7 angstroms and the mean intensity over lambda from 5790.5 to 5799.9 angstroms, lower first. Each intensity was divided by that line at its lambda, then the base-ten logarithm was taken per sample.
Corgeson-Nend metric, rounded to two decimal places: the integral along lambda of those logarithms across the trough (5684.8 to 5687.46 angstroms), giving -0.20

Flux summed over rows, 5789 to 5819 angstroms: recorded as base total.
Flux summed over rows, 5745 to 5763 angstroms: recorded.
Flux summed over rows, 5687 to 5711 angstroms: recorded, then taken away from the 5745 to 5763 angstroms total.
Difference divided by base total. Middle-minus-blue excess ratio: -0.19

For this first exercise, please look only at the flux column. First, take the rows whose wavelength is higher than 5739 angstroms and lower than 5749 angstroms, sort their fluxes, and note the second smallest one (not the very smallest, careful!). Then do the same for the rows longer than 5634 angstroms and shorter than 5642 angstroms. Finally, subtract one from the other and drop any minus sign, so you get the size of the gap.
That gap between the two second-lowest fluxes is 3.6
